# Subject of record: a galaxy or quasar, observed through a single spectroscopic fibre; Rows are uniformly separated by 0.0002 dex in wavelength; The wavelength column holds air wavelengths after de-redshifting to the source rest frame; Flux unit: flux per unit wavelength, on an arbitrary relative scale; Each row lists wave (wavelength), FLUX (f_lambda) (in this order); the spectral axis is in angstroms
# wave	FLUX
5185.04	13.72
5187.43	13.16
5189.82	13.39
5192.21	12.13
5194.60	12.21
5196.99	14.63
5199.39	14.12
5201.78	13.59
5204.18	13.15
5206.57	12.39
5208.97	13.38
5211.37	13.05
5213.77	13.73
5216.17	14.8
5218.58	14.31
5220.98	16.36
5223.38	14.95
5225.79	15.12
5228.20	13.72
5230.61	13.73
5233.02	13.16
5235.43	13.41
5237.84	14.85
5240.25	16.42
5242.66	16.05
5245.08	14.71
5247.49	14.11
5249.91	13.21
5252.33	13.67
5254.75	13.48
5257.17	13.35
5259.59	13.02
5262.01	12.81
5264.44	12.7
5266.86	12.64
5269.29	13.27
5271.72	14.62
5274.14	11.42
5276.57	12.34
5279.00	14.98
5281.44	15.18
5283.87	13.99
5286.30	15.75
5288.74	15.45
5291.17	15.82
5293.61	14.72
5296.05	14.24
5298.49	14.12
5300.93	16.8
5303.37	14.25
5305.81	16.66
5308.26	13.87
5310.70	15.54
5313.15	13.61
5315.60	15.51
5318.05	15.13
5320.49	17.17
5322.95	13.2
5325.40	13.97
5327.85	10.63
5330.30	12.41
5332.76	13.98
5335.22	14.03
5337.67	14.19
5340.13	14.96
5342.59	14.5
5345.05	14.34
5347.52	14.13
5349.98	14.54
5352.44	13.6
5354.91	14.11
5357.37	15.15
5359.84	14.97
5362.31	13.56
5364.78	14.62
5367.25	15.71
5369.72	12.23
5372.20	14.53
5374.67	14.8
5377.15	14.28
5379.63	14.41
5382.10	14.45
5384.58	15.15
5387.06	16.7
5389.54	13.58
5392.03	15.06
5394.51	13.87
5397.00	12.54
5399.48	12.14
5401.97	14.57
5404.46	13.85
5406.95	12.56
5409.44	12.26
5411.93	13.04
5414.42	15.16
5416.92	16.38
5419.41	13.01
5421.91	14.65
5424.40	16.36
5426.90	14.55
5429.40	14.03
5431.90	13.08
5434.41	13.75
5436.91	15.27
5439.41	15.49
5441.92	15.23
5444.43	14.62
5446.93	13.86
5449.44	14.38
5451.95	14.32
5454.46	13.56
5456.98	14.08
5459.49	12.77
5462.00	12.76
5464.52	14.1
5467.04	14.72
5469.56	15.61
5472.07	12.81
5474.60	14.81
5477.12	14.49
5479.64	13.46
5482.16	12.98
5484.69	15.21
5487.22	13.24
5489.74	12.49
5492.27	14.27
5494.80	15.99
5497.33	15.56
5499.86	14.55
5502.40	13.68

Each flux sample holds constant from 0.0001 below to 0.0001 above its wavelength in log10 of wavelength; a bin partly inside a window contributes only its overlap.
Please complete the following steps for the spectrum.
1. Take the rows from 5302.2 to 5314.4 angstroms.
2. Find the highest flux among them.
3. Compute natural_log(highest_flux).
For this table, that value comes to 2.81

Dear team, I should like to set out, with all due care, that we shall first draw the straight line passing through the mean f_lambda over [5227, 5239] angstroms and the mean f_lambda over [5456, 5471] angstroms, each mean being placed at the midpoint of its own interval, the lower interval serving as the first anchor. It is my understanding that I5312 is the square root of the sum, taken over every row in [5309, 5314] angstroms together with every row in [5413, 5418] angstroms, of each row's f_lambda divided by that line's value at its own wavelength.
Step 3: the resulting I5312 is 2.09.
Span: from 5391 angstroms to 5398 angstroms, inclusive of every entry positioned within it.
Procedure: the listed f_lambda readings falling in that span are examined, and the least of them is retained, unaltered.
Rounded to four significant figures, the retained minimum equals 12.54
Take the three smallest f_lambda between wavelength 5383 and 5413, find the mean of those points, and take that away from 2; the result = -10.3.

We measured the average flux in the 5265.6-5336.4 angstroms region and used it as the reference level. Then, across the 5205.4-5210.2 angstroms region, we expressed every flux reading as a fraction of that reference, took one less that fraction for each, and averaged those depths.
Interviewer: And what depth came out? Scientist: 0.100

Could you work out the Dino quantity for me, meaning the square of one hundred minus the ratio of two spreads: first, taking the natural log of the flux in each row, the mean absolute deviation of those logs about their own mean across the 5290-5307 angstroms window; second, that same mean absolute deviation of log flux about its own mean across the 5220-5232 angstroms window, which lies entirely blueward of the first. 9768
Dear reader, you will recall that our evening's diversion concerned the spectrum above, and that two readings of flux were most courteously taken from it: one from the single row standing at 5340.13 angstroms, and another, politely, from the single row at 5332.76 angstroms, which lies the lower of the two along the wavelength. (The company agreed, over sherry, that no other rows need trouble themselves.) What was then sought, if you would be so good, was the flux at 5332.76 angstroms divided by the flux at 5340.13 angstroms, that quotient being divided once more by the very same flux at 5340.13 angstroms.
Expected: 0.062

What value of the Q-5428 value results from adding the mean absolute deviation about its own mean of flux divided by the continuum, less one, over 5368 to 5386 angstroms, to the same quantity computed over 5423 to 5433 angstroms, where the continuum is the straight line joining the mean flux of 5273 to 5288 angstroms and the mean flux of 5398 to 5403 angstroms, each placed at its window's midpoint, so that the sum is 0.115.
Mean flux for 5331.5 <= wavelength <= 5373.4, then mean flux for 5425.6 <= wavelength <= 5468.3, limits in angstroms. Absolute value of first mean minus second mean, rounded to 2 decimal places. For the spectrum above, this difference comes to 0.15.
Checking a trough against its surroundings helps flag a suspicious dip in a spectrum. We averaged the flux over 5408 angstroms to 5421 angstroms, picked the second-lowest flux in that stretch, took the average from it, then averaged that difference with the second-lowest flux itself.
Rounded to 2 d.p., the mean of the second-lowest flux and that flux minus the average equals 6.03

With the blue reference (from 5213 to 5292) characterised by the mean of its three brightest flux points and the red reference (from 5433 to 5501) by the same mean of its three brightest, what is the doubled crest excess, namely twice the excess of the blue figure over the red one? 1.1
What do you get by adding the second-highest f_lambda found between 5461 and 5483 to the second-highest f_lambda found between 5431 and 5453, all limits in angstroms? 30.1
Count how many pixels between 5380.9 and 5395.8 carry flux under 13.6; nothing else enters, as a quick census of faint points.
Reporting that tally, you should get 1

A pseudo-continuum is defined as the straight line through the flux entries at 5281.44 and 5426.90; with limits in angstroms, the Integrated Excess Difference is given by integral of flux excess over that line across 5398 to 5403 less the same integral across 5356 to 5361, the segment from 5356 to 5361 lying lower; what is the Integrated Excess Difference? -8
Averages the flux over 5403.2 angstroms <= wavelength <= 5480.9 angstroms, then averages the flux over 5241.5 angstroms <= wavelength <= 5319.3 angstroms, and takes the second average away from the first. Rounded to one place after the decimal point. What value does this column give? -0.1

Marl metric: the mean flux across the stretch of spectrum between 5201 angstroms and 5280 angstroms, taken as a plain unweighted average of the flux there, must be 13.83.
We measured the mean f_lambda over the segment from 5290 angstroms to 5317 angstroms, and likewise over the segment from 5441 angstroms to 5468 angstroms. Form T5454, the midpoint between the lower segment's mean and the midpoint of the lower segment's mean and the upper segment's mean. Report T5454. 14.8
